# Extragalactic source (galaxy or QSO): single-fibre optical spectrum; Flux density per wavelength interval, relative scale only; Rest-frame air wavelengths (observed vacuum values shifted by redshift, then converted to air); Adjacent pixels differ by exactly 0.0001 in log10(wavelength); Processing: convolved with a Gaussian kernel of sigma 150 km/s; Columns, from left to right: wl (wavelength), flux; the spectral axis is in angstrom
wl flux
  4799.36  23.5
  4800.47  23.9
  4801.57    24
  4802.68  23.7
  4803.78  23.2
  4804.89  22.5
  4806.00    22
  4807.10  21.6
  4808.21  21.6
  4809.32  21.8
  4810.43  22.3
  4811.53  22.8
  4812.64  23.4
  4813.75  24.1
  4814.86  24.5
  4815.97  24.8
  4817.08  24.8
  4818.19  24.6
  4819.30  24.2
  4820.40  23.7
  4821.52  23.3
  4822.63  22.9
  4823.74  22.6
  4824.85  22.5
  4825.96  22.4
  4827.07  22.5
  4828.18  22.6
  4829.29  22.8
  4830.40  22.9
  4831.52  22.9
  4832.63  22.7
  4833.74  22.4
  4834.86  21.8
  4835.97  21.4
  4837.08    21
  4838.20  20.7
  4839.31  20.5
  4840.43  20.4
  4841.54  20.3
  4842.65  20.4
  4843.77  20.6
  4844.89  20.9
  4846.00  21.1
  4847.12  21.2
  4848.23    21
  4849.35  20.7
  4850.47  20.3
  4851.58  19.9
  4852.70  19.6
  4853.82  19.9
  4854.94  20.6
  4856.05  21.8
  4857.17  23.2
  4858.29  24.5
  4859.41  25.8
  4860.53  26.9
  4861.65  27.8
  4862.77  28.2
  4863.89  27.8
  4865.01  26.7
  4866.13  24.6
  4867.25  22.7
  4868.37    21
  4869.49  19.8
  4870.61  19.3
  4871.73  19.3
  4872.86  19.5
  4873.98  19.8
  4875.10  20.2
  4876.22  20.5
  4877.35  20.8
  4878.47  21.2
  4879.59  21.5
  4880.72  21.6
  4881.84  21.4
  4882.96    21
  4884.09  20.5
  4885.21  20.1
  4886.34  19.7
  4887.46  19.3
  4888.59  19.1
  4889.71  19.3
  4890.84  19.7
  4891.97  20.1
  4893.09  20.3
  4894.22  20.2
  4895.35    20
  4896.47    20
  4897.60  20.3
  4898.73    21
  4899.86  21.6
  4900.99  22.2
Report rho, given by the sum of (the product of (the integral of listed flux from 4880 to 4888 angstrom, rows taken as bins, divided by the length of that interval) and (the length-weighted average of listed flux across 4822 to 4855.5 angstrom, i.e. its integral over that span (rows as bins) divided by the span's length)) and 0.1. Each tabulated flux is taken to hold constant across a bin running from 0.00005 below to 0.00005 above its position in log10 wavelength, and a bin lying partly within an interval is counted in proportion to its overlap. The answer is 439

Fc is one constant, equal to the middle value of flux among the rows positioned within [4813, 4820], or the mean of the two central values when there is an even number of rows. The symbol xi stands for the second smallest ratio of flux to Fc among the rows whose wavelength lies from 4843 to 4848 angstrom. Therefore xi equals 0.85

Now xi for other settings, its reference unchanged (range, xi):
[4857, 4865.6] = 1.00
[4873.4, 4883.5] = 0.82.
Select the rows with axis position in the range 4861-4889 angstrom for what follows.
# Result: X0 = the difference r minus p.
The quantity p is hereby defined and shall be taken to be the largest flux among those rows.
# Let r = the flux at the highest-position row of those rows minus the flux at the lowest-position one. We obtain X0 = -37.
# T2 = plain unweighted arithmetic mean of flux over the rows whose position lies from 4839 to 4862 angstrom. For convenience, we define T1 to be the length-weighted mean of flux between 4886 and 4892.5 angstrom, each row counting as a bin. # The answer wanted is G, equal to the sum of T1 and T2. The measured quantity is 41.3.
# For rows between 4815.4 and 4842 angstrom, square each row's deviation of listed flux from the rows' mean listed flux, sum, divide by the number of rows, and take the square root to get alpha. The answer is 1.3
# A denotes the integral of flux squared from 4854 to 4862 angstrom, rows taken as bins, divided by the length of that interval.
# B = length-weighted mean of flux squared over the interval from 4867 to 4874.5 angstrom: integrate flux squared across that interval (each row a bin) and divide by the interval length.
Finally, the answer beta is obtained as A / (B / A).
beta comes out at 847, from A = 586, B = 405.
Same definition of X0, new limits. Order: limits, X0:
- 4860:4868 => -32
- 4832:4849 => -24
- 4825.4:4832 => -22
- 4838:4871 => -30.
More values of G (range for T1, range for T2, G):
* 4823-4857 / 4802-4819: 44.6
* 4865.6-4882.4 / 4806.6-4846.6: 43.3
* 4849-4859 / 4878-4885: 42.4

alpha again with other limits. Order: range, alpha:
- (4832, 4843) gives 0.8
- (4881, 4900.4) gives 0.7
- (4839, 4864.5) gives 2.8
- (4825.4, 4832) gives 0.2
